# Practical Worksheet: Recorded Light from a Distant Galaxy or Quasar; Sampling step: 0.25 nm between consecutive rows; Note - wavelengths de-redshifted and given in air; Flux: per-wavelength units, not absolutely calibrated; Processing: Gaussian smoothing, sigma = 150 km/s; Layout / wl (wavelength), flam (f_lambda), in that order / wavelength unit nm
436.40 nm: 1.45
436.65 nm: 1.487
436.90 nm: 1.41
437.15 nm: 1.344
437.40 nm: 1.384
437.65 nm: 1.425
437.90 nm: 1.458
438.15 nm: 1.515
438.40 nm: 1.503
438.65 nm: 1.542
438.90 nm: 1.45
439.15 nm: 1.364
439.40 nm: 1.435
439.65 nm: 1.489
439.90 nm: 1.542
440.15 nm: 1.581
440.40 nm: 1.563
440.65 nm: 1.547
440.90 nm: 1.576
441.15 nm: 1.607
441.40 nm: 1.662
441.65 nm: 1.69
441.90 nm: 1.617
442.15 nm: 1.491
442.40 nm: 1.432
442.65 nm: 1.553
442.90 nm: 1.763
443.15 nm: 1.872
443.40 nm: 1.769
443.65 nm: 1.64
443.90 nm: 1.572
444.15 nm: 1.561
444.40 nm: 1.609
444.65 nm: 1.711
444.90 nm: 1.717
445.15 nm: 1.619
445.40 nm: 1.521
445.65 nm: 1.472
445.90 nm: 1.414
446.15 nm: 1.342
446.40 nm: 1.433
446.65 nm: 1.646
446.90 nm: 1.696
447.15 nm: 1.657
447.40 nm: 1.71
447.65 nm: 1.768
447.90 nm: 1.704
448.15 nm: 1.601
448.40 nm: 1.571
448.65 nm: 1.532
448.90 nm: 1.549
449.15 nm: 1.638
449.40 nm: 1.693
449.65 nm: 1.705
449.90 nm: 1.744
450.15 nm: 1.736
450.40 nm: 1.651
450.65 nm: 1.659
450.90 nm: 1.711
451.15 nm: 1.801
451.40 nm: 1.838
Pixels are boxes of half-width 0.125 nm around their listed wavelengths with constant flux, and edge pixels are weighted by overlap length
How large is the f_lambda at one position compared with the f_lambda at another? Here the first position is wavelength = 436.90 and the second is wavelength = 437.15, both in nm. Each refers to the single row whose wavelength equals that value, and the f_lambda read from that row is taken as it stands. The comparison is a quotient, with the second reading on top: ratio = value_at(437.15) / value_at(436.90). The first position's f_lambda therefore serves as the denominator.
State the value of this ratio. 0.95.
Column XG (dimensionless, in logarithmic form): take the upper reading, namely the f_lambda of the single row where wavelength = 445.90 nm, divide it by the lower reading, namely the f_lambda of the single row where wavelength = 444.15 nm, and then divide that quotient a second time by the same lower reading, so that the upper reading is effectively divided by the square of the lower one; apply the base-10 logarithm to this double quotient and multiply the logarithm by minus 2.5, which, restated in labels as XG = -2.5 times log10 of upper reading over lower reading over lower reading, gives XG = 0.59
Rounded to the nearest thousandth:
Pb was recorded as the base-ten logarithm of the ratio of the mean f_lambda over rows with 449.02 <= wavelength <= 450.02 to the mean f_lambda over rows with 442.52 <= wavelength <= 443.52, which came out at -0.011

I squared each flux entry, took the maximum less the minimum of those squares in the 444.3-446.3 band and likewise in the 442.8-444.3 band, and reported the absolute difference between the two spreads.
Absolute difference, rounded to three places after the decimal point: 0.079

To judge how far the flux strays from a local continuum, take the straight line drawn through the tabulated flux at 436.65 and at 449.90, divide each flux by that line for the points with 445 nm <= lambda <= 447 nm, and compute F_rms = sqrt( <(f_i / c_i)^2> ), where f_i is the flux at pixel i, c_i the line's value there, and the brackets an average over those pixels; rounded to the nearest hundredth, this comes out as 0.91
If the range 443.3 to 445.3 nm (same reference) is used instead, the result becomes 1.01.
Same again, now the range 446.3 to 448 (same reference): 0.98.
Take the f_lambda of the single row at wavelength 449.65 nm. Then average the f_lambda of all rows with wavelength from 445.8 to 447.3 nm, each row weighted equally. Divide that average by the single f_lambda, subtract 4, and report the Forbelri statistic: -3.10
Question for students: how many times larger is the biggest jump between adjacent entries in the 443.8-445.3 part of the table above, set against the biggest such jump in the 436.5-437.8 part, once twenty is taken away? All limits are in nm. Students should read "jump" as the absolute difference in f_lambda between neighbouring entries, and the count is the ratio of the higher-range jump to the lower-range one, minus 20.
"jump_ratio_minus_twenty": -18.7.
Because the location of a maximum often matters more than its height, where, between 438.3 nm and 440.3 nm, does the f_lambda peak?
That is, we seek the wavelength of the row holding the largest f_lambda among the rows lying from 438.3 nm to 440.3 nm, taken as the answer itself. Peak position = 440.15 nm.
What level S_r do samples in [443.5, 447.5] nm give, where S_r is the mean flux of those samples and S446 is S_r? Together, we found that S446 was 1.58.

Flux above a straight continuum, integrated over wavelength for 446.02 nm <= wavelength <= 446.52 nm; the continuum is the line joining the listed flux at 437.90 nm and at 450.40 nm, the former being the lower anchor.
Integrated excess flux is -0.10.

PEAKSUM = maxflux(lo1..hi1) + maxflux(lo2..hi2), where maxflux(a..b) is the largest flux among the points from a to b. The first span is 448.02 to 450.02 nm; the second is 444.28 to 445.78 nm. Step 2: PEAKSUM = 3.46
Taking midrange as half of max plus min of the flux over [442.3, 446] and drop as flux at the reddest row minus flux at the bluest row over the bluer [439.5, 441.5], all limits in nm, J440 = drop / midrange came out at 0.11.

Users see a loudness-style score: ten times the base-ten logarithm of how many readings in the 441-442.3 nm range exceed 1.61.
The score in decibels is 4.8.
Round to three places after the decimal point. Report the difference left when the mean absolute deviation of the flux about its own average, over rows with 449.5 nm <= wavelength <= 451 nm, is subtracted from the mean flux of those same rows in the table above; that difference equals 1.670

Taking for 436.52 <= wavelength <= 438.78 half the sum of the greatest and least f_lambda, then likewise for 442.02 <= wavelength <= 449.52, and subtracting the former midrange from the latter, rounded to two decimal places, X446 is 0.16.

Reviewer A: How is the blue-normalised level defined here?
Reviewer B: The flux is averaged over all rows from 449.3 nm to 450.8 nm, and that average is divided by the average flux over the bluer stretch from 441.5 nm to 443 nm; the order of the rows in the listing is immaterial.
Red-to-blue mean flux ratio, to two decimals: 1.07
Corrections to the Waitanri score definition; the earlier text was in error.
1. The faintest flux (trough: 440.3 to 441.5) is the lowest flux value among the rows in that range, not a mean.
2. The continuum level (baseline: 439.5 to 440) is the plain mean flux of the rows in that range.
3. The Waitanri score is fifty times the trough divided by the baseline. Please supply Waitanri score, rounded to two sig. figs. 51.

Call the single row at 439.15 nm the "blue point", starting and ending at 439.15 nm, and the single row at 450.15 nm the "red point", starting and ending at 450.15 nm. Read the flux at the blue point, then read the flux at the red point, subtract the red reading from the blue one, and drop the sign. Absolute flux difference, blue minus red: 0.37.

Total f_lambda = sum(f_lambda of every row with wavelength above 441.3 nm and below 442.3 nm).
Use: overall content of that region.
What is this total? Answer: 6.46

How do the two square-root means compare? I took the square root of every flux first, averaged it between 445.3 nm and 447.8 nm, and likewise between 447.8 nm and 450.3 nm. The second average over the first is 1.03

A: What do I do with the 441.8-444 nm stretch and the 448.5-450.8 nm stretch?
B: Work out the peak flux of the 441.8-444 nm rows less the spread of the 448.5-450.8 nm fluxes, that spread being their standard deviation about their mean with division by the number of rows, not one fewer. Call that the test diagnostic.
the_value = 1.80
